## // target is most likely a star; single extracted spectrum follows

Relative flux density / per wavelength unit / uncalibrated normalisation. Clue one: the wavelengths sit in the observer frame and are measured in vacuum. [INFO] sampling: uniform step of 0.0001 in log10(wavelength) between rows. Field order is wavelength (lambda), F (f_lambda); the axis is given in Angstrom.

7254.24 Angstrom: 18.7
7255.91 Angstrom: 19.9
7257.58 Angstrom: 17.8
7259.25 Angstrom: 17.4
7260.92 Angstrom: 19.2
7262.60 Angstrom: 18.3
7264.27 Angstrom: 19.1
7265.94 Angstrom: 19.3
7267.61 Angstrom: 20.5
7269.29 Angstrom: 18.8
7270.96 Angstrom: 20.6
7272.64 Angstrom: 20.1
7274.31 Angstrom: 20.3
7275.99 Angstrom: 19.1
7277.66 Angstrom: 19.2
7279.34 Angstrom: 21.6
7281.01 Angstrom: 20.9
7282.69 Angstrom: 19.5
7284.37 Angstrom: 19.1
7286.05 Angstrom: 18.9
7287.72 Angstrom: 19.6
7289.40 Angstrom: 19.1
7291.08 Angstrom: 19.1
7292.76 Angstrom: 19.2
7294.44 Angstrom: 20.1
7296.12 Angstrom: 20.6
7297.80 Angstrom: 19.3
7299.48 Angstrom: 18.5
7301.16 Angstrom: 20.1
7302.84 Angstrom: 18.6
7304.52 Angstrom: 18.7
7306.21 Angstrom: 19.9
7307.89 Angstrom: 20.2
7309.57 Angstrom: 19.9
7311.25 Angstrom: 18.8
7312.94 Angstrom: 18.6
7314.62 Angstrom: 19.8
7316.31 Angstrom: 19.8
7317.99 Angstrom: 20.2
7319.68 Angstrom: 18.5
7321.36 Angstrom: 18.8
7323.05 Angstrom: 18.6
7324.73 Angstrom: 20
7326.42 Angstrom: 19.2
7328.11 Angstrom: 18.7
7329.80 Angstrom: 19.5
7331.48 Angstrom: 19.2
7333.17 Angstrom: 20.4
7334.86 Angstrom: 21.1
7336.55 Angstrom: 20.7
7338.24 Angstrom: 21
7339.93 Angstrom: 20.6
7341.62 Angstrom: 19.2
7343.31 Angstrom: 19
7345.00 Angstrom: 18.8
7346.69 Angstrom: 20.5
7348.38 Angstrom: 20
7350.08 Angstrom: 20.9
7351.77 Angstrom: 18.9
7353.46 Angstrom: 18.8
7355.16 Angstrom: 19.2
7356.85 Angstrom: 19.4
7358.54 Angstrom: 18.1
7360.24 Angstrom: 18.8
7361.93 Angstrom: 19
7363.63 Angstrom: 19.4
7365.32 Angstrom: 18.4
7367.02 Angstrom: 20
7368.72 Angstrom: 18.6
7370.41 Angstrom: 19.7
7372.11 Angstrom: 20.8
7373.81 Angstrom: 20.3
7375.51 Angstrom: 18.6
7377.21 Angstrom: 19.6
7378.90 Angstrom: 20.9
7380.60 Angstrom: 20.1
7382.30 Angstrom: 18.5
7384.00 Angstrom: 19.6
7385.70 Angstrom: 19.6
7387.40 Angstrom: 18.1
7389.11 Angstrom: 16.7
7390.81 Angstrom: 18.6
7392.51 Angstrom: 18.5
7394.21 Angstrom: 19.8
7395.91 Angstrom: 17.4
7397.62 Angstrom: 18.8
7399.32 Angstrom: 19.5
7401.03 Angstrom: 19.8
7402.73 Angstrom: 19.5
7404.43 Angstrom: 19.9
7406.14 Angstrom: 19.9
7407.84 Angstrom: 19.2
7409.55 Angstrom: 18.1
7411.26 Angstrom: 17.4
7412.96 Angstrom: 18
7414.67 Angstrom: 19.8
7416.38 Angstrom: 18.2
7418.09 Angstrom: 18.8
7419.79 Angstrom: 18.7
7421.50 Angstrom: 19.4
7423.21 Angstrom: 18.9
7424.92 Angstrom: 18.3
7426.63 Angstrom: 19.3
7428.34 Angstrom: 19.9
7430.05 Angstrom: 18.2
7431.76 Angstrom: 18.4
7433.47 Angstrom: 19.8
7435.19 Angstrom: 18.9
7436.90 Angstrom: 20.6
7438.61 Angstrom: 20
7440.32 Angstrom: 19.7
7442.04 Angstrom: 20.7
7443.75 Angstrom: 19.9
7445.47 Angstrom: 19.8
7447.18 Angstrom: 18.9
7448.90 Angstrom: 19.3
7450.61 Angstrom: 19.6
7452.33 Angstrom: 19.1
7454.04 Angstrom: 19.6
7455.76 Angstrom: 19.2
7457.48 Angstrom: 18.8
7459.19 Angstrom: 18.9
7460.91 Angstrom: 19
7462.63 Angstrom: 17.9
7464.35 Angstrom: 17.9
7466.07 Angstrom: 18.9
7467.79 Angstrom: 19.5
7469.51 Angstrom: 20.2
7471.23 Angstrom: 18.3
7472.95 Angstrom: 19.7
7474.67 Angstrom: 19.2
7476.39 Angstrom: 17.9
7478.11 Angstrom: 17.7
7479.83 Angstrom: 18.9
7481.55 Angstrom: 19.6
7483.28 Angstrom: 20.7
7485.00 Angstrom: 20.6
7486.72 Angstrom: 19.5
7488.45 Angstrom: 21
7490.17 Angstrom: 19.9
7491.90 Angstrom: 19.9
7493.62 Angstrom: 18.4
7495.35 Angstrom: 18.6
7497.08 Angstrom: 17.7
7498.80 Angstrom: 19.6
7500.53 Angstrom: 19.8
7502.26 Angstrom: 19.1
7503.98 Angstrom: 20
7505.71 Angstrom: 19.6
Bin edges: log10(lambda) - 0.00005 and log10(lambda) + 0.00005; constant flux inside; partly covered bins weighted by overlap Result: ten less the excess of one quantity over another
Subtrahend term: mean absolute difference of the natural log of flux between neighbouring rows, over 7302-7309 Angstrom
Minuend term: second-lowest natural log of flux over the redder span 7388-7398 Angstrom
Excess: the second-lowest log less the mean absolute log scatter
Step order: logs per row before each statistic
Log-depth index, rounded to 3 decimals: 7.171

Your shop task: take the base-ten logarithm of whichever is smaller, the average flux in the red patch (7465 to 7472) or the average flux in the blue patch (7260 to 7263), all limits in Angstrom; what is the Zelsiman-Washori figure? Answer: 1.273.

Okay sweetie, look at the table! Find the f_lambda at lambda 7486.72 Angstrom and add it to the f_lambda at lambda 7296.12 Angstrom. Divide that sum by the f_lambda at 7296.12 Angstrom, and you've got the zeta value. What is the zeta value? 1.95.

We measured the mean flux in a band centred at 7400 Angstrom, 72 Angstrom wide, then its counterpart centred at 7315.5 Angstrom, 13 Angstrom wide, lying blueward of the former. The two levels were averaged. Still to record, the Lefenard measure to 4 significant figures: 19.18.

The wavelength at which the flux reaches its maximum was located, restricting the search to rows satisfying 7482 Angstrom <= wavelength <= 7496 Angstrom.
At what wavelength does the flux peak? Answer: 7488.45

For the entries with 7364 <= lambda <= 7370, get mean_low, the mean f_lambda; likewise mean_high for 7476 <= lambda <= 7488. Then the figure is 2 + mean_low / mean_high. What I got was 2.99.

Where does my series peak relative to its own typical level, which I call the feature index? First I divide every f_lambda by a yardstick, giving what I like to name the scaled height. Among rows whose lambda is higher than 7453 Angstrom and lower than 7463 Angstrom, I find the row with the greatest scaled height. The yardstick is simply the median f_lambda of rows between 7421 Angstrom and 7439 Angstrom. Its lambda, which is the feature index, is 7454.04 Angstrom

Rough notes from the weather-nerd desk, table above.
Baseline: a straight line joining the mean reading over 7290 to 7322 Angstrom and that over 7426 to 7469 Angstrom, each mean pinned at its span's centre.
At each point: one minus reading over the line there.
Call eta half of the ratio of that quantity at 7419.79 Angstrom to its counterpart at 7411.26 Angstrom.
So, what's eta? 0.2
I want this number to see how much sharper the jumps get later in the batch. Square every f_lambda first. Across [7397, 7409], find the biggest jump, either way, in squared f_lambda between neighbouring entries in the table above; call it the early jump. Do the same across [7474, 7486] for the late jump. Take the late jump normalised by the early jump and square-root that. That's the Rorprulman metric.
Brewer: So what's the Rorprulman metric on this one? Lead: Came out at 1.33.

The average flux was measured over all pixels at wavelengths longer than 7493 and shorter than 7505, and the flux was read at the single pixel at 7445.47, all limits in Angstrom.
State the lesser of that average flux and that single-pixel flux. 19.0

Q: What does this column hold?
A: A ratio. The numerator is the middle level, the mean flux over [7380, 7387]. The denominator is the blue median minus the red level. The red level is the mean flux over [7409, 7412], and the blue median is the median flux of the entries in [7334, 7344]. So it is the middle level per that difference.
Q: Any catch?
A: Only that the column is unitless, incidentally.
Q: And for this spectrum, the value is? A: 7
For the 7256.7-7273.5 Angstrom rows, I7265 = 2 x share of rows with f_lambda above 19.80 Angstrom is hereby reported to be 0.6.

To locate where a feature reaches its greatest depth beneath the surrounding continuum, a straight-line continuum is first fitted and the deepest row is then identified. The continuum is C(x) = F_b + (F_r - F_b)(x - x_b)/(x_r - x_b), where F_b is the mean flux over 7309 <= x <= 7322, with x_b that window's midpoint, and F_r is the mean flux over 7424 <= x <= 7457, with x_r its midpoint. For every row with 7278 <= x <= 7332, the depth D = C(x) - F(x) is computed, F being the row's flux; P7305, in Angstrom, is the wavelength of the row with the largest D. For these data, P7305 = 7319.68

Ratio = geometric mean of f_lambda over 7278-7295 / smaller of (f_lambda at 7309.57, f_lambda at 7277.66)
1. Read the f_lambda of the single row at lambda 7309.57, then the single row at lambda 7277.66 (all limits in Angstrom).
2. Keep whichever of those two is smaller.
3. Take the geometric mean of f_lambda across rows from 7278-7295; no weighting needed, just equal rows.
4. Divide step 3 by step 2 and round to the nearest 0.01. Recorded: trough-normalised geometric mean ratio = 1.03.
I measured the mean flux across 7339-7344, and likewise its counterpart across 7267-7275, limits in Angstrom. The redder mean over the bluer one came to 0.98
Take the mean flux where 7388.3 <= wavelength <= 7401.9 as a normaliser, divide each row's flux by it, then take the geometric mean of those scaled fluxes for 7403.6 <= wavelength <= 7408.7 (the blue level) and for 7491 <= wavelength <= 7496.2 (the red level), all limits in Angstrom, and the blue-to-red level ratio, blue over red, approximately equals 1.04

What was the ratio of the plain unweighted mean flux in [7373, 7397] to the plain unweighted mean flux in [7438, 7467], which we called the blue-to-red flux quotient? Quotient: 0.99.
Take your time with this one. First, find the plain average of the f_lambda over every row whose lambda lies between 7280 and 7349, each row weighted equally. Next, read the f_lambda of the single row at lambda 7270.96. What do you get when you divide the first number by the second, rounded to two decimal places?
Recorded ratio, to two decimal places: 0.95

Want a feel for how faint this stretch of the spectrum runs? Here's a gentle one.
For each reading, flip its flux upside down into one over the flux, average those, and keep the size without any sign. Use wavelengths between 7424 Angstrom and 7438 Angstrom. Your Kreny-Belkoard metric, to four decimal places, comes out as 0.0522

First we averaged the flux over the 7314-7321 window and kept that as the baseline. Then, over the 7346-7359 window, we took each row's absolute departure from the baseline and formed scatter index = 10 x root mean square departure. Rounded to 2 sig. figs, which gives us 8.8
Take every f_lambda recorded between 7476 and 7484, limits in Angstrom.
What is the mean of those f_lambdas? 19.0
